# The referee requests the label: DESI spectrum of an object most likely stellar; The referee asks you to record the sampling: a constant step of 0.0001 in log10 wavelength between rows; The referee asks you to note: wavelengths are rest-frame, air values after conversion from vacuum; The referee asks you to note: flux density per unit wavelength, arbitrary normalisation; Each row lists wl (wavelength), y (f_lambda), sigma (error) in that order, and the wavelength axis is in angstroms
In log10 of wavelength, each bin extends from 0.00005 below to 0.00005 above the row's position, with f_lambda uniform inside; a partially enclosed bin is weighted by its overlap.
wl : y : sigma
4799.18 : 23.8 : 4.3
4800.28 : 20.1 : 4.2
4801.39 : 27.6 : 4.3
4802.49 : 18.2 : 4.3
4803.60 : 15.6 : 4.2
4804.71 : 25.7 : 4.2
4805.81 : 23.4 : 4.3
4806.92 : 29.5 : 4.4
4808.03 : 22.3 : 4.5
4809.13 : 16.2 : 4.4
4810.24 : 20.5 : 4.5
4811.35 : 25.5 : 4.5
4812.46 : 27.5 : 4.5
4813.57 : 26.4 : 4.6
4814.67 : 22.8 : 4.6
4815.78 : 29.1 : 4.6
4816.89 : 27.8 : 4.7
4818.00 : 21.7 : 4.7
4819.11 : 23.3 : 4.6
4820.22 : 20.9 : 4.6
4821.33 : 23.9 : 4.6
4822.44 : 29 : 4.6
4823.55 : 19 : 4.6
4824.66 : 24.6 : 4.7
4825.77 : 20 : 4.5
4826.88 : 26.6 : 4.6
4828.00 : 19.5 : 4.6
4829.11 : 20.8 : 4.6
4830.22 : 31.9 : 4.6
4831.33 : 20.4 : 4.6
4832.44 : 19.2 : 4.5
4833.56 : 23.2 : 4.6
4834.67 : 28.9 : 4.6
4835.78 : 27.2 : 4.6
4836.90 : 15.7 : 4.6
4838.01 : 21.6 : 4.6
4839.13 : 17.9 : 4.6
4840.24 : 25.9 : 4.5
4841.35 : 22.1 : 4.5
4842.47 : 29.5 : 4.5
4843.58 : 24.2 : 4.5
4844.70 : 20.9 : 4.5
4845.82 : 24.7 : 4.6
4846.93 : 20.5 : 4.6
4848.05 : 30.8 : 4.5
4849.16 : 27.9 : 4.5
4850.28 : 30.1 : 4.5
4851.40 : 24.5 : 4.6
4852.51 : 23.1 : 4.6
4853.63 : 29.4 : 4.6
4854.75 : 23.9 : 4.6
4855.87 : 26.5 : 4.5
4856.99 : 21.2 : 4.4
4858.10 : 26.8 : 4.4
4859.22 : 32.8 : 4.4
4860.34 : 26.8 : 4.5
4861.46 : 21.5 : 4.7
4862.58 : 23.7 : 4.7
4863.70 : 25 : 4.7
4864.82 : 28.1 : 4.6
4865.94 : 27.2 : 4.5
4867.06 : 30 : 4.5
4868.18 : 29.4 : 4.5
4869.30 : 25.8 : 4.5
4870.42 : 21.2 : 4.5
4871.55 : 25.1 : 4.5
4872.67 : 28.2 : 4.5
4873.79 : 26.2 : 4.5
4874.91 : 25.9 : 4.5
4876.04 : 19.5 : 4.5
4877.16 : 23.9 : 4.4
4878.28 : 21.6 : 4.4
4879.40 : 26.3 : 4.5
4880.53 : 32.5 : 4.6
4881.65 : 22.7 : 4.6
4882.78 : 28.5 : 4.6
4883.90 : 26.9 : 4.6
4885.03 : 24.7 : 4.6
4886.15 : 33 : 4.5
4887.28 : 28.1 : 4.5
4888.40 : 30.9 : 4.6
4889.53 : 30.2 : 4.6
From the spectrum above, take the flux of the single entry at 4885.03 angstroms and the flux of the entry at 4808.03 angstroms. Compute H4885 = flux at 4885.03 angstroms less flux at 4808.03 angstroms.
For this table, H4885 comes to 2.4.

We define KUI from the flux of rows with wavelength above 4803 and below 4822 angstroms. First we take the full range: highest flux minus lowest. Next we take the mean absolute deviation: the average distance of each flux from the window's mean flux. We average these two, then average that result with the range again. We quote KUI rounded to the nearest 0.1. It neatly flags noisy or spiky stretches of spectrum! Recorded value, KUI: 11.2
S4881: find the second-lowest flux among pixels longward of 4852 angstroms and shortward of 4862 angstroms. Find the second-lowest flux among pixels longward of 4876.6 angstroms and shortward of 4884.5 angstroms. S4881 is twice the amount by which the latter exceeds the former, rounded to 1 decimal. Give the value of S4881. 2.4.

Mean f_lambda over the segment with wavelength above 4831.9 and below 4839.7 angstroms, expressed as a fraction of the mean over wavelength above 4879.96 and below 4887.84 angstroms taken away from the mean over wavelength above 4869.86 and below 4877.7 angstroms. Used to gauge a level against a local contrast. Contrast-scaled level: -5.8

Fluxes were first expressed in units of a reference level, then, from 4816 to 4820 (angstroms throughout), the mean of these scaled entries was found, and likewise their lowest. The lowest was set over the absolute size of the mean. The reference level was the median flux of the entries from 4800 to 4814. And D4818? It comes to 0.89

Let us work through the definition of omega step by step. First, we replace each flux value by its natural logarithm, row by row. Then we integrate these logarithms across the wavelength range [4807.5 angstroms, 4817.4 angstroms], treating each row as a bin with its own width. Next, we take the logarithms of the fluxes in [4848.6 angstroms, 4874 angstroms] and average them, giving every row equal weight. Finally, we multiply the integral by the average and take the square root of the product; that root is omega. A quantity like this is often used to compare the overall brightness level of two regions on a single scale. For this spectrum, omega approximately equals 10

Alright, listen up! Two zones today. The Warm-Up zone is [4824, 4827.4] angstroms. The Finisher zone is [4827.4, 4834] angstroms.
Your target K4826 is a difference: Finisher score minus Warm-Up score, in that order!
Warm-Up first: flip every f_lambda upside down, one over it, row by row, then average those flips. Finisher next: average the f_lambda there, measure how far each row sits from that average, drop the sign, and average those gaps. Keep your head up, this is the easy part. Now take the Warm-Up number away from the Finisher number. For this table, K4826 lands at 3.32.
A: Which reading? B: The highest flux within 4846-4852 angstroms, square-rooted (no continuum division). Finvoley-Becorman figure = 5.55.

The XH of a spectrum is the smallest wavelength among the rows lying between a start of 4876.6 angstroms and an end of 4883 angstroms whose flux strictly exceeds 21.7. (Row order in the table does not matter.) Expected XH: 4877.16 angstroms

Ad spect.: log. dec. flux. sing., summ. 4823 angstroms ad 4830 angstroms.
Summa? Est 8.0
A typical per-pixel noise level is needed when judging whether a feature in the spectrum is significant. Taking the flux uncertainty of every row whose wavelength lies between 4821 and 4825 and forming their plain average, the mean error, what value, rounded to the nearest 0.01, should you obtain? 4.62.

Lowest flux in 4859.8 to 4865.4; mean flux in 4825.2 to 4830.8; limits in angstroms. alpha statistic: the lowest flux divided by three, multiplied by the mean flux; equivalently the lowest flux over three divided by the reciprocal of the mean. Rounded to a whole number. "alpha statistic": 170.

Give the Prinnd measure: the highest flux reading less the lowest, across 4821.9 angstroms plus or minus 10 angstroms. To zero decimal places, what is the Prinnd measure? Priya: 13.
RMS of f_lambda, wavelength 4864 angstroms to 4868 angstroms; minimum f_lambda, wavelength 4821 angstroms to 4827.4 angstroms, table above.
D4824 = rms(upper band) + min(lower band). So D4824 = 47.5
